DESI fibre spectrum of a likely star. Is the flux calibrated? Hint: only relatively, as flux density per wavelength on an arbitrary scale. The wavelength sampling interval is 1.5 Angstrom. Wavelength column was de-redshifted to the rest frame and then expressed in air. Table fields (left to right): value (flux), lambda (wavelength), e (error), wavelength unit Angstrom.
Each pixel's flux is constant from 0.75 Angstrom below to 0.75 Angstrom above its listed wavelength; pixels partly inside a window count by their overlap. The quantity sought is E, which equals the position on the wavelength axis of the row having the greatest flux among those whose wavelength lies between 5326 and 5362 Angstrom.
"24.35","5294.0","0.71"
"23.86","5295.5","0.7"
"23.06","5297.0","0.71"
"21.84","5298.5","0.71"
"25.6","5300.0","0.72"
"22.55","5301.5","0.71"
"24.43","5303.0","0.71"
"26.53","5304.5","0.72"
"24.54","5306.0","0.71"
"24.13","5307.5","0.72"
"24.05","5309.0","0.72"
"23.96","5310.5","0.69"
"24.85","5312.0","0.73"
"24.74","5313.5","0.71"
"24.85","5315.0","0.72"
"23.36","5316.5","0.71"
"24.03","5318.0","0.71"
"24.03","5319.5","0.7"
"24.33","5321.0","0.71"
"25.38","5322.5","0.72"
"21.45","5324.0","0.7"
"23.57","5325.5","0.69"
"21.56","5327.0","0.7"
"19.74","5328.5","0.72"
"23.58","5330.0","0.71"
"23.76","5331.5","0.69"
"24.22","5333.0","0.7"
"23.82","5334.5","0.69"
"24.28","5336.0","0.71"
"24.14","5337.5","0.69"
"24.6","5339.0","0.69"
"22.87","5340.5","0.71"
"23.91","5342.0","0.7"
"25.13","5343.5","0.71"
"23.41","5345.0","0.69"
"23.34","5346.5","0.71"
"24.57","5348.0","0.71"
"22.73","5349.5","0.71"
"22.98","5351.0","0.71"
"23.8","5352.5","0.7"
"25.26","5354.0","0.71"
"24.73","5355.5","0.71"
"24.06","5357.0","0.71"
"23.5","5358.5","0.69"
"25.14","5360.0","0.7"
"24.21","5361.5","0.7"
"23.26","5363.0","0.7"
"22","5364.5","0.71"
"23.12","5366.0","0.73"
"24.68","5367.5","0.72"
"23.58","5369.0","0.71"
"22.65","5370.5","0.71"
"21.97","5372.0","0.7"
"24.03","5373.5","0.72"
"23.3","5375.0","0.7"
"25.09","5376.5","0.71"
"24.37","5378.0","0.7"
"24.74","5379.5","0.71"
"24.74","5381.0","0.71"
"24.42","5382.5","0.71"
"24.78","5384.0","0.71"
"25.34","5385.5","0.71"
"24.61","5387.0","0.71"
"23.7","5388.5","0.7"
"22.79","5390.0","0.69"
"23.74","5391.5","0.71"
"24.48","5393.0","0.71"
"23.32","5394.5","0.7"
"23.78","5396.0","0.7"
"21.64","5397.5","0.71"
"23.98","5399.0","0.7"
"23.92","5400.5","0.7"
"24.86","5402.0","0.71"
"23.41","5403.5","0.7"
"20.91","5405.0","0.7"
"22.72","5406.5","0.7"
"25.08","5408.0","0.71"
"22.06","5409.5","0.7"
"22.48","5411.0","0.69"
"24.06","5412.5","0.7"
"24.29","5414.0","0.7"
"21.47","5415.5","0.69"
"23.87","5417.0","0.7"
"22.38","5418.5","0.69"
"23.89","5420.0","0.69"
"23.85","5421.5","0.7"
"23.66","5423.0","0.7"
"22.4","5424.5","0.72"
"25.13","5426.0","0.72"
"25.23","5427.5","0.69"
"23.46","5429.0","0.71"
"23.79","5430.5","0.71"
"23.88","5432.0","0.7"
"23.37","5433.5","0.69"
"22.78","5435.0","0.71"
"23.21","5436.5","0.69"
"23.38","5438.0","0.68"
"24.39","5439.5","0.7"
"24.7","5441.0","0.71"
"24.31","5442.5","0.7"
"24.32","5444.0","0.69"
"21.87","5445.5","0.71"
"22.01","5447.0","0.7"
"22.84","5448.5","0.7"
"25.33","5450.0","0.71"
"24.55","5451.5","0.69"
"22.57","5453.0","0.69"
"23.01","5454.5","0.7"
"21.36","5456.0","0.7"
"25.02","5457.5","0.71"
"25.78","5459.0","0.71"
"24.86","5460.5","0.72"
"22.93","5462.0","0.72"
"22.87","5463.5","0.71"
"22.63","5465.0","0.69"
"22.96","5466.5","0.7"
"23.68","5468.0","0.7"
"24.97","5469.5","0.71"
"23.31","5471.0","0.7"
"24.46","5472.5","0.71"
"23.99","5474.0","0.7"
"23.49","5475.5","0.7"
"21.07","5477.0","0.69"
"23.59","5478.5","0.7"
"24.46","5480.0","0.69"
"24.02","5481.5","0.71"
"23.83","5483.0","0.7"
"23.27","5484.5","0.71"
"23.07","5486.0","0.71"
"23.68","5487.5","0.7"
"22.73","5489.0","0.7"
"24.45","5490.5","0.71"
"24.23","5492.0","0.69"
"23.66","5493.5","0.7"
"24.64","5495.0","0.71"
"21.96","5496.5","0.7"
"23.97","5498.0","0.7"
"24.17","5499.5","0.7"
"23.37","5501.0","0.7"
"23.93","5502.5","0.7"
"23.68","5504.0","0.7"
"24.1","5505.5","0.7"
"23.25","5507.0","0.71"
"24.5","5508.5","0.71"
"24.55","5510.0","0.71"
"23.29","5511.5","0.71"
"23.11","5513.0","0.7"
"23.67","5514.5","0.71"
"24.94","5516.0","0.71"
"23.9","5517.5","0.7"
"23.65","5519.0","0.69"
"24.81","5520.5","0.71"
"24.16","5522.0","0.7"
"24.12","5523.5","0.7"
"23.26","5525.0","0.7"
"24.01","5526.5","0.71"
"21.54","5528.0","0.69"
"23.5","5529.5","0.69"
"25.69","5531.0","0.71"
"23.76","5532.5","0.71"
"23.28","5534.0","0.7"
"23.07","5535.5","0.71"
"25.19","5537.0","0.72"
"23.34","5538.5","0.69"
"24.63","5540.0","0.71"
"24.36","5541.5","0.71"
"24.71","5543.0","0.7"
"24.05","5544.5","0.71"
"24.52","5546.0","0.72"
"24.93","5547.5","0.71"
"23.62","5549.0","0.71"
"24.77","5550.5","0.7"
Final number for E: 5354.0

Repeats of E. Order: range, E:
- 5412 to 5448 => 5427.5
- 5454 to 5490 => 5459.0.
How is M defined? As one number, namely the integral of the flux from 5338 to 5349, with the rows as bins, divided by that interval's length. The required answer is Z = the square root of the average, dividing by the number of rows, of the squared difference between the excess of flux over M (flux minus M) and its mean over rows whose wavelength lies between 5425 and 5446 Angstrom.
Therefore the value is 0.9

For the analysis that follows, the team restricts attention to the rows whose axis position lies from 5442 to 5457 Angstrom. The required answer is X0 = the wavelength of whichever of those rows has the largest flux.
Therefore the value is 5450.0 Angstrom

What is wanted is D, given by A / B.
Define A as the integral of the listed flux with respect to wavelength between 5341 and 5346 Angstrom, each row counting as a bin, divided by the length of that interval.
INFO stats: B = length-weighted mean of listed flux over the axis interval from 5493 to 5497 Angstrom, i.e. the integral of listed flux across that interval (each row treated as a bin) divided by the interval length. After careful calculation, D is 1.02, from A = 24.0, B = 23.5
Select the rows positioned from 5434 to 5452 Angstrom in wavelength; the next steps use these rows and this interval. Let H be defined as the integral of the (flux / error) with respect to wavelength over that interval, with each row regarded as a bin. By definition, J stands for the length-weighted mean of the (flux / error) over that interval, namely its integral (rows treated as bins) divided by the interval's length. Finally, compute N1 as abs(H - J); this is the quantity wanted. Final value 575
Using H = 608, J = 33.80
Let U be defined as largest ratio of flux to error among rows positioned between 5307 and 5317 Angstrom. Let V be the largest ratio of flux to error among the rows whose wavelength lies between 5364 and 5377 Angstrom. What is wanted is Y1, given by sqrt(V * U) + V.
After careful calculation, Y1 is 70.4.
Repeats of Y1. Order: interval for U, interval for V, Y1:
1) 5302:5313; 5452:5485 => 72.9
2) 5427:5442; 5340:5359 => 71.6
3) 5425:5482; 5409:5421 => 70.3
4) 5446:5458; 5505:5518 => 70.5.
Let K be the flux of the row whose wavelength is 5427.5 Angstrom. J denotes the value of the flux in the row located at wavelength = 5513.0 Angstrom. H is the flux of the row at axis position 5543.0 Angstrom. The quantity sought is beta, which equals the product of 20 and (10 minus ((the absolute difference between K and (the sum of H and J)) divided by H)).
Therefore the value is 182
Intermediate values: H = 24.71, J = 23.11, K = 25.23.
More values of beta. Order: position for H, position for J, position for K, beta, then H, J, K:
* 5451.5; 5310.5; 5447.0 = 178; 24.55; 23.96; 22.01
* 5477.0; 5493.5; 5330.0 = 180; 21.07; 23.66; 23.58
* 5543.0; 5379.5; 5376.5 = 180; 24.71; 24.74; 25.09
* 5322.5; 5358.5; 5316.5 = 180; 25.38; 23.5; 23.36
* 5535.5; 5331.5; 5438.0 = 180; 23.07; 23.76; 23.38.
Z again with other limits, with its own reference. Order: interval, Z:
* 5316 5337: 1.4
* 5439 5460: 1.4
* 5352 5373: 1.0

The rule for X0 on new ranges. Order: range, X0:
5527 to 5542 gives 5531.0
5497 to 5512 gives 5510.0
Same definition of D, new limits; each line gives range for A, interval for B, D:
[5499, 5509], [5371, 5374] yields 1.04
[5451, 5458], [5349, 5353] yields 1.00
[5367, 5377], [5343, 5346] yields 0.98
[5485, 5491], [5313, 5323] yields 0.96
